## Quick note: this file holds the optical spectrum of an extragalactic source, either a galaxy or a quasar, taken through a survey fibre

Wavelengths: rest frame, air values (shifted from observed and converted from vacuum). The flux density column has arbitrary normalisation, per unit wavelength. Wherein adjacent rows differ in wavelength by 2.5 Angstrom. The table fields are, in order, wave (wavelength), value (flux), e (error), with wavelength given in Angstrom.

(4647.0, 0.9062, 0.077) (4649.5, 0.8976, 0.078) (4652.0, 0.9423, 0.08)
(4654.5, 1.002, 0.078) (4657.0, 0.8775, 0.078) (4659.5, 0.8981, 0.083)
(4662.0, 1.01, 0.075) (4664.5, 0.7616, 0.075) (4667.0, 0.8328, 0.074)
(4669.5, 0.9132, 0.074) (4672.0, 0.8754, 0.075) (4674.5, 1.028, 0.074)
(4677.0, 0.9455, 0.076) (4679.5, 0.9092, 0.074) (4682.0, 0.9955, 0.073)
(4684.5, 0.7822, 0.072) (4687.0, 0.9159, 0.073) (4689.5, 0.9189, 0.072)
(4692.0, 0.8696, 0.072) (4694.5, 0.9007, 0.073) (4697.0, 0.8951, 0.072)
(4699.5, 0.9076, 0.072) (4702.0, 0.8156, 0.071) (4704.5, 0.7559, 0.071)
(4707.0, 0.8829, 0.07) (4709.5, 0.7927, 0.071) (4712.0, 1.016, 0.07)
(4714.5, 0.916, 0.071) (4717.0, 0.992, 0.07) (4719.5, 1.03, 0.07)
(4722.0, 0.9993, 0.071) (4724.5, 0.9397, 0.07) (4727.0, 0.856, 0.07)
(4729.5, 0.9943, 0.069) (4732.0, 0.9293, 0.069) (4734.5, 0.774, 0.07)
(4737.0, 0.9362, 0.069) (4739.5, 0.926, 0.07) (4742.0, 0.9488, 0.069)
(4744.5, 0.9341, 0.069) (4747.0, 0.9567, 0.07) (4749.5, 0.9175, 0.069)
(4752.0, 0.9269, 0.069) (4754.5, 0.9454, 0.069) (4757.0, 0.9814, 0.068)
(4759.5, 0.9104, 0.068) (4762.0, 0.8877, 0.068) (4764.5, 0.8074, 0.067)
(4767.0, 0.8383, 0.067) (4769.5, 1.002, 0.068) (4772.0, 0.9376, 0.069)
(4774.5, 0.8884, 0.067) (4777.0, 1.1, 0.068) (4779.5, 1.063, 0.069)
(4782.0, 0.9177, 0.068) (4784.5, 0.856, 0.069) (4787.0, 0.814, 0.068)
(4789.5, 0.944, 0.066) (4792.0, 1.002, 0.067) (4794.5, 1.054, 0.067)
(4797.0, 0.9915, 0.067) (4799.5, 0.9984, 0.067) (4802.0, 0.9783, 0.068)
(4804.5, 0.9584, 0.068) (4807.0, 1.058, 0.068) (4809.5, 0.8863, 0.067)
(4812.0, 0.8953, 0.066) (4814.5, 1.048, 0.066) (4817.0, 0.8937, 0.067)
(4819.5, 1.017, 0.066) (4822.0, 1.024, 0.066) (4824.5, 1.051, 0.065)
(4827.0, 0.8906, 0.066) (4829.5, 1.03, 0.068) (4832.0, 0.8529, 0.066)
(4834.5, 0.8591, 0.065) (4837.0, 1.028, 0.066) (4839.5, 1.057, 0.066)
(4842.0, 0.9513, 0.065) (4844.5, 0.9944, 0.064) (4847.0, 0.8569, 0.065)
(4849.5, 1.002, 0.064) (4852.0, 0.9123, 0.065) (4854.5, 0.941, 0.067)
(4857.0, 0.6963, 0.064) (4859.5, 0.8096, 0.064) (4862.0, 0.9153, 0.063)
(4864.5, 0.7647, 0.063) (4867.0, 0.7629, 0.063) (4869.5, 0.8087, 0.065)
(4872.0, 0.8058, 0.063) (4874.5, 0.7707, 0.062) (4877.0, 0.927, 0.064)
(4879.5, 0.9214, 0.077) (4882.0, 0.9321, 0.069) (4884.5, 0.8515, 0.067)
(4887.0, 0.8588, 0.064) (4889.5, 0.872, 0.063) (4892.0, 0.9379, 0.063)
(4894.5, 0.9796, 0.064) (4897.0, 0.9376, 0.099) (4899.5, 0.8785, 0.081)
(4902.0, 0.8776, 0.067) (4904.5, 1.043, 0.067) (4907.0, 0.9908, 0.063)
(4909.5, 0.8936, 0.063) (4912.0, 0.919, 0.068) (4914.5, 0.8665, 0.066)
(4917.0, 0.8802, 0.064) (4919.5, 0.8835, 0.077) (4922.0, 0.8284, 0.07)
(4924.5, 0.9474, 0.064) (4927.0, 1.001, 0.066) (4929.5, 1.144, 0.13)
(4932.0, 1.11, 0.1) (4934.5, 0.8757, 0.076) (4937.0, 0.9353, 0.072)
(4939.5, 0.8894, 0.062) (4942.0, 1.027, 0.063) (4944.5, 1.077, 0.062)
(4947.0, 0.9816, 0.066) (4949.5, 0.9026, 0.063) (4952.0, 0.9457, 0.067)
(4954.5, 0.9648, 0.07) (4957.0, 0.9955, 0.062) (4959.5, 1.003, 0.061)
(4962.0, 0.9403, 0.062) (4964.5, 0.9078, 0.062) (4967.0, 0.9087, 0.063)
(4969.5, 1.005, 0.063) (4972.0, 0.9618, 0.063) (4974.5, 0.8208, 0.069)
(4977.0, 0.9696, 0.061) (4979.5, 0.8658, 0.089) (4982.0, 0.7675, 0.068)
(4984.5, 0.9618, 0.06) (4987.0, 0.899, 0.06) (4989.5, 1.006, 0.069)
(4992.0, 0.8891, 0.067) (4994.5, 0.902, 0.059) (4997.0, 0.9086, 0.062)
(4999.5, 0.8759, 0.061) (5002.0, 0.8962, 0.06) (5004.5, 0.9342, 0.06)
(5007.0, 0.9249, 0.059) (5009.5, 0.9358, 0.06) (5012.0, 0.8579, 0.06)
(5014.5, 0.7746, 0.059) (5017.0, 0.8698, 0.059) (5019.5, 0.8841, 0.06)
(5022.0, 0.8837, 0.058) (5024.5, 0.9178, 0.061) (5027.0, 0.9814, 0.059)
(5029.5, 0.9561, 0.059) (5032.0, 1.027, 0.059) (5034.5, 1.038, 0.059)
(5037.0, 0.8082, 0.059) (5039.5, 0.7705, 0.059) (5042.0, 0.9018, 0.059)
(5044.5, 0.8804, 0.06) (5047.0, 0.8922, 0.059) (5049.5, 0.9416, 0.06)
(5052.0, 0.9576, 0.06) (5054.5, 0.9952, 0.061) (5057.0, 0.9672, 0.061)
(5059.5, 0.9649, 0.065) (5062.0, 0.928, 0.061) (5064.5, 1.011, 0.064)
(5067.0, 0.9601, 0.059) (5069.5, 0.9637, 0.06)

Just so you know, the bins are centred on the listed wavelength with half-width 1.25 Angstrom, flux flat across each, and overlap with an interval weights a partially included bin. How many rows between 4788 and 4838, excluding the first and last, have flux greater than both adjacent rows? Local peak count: 6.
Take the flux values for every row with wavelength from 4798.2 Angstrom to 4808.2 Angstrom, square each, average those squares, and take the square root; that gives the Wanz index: 0.999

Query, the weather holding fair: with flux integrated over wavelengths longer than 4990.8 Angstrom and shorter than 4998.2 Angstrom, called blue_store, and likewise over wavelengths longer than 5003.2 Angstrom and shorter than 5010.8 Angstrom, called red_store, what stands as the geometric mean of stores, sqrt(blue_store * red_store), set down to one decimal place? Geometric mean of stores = 6.9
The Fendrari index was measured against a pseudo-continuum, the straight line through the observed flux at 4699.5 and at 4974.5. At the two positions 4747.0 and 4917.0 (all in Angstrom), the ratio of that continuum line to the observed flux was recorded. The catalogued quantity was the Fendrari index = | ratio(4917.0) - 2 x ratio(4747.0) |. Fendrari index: 0.91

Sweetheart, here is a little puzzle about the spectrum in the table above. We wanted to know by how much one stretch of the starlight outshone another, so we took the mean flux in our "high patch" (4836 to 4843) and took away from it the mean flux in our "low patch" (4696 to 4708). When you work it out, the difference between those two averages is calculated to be 0.16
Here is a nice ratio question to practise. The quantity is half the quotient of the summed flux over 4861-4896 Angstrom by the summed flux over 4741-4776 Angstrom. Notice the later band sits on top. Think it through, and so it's 0.470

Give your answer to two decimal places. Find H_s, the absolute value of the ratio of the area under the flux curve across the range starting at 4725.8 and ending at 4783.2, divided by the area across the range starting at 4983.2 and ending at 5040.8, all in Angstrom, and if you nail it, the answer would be 1.02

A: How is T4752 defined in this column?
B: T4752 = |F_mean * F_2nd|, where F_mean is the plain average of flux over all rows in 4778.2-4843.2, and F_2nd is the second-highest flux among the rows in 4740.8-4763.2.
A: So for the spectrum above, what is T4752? 0.924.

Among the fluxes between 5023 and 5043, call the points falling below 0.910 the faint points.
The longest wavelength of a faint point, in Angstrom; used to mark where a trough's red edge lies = 5042.0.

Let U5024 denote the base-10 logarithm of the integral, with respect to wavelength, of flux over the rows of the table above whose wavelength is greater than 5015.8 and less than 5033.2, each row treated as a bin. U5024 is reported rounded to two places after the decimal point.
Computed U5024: 1.21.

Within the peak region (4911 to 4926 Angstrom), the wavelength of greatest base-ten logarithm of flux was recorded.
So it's 4924.5 Angstrom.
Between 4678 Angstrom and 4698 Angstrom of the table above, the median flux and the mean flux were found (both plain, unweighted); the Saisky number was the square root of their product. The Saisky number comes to 0.902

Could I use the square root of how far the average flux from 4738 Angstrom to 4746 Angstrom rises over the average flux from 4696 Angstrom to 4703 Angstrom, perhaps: 0.25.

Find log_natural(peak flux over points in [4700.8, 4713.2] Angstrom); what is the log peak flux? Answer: 0.02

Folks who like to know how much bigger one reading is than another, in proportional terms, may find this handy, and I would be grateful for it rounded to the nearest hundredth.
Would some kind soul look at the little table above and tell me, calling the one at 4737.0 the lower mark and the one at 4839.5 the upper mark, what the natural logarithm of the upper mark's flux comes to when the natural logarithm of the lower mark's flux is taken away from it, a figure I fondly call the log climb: 0.12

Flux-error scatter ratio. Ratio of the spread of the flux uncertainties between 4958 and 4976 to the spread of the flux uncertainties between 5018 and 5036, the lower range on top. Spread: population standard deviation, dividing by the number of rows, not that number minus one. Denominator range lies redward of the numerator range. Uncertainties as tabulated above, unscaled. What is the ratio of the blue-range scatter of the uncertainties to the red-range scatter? 2.76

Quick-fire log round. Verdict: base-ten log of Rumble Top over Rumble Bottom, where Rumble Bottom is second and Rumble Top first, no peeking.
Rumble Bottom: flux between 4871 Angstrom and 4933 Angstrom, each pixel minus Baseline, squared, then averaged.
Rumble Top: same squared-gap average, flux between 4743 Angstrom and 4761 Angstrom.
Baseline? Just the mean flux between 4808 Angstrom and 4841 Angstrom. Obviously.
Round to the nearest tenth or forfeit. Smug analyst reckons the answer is -0.9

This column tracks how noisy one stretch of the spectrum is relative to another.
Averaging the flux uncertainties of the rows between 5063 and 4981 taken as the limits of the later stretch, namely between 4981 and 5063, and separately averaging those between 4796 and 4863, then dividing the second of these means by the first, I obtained 1.09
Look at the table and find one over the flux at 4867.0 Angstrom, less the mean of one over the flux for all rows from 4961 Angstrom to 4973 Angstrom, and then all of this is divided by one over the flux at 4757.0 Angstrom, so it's 0.25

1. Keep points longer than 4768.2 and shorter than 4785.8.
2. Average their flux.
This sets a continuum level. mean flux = 0.97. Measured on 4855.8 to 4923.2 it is 0.87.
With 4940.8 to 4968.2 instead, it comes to 0.97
